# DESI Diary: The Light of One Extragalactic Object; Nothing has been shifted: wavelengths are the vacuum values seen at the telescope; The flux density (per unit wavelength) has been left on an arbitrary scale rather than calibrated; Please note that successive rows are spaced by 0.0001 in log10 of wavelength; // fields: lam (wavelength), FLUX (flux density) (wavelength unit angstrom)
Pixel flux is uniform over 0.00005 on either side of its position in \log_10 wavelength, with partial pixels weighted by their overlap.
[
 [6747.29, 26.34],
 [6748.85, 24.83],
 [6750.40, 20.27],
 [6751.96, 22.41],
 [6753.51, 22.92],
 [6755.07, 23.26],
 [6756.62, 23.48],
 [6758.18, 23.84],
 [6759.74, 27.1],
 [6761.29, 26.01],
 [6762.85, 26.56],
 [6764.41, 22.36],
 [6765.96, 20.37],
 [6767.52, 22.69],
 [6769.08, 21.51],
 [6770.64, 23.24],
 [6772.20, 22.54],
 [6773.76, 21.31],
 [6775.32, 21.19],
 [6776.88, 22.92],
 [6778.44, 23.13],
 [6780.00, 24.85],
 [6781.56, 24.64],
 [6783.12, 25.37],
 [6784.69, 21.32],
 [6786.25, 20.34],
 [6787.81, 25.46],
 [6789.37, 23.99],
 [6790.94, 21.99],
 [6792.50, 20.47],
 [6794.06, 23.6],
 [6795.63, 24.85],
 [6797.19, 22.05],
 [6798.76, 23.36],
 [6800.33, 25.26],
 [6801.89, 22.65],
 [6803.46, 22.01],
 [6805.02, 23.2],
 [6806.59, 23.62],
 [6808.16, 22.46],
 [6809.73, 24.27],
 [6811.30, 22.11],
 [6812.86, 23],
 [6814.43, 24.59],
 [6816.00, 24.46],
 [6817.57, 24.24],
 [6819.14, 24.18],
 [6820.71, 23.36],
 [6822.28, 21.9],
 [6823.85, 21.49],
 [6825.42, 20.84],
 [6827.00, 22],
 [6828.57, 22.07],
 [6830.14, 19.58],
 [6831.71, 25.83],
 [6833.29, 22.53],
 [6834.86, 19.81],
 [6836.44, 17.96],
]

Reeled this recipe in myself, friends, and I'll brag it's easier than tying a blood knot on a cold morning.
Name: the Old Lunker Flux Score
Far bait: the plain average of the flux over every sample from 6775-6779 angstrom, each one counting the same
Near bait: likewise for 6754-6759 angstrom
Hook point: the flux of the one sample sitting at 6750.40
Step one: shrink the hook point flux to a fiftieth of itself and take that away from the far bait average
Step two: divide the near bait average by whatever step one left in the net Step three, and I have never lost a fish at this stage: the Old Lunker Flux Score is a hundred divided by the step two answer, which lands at 94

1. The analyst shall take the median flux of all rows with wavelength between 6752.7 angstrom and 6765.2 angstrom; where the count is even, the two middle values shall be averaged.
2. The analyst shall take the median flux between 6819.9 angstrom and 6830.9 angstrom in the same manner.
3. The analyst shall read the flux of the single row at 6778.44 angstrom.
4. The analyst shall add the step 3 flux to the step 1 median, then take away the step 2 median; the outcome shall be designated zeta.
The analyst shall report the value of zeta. 25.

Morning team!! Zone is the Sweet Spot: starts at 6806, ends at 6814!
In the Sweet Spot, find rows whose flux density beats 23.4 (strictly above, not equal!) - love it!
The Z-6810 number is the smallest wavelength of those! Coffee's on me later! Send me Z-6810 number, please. 6806.59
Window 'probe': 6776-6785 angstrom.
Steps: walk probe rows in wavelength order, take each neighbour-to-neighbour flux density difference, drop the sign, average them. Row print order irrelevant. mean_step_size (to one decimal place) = 1.4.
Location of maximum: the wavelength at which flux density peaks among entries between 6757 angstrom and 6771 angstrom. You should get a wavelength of 6759.74 angstrom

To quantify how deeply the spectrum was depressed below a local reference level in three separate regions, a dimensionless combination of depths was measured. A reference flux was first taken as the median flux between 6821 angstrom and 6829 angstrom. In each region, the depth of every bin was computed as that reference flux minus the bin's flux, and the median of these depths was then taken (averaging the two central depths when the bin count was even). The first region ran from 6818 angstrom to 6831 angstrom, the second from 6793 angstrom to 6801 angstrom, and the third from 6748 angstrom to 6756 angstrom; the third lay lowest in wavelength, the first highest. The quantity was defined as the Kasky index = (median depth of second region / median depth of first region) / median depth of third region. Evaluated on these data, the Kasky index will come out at -33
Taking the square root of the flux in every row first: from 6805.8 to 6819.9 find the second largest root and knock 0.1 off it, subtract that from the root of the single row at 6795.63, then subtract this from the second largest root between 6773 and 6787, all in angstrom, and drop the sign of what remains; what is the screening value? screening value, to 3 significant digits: 4.85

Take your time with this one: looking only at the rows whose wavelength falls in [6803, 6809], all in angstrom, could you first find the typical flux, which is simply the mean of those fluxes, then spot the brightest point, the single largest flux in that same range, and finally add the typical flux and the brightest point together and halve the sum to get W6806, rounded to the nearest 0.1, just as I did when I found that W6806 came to 23.2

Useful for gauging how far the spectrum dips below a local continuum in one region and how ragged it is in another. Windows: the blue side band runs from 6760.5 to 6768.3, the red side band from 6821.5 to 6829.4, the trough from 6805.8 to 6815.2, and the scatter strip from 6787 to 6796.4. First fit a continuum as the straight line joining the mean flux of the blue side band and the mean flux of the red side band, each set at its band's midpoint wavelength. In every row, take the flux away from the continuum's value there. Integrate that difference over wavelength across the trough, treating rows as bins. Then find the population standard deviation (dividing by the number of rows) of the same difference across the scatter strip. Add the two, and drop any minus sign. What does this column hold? 9.7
